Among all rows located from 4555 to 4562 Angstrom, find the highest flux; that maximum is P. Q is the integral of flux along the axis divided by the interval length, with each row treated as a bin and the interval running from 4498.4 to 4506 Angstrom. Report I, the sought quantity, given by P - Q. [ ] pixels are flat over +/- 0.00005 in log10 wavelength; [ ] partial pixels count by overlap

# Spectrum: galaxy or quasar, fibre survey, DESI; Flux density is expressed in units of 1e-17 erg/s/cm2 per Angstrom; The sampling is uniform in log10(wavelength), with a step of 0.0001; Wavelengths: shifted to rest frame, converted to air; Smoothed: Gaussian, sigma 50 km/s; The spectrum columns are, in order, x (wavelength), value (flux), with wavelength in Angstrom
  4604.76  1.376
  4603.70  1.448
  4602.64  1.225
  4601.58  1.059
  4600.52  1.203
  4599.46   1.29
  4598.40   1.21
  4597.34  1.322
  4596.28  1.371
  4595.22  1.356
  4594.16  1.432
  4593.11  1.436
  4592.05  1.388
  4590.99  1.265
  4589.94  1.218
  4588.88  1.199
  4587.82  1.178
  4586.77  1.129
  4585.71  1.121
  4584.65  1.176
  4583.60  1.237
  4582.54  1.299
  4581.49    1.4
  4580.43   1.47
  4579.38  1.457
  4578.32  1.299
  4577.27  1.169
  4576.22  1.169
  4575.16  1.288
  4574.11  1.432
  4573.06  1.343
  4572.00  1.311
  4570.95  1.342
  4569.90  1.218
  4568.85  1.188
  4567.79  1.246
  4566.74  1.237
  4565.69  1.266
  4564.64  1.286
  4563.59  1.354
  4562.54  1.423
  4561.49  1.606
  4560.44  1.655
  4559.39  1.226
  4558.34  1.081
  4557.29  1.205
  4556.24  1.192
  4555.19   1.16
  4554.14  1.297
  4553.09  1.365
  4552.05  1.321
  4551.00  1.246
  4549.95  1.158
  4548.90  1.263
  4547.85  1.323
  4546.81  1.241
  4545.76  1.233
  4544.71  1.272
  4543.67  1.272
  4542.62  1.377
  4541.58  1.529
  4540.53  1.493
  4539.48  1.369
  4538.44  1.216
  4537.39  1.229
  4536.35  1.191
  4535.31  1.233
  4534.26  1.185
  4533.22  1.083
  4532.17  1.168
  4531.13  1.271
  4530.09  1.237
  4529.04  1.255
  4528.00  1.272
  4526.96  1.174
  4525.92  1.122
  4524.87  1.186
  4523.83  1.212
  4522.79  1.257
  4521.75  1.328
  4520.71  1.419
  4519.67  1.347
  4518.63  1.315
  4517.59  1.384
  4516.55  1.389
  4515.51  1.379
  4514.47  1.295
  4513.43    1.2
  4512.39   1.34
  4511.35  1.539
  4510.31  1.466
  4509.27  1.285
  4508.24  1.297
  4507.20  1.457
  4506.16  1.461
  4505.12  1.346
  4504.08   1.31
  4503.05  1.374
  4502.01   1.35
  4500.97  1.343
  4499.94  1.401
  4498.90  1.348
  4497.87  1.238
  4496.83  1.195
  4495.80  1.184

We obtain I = 0.30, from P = 1.655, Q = 1.36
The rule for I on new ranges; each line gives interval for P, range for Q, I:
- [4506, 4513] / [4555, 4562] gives 0.23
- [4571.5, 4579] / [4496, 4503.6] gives 0.11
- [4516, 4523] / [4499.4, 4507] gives 0.05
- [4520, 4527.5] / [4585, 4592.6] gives 0.21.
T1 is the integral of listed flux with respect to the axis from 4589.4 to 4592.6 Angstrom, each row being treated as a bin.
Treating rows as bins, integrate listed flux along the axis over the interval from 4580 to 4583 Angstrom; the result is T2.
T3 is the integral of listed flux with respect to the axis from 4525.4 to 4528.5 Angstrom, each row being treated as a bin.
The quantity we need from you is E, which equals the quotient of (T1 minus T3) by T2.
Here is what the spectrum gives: 0.1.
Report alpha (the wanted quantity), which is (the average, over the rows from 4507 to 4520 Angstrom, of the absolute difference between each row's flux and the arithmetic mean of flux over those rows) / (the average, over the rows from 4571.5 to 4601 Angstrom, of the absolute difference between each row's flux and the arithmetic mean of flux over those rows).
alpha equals 0.78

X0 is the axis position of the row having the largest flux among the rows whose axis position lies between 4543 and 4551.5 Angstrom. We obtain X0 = 4547.85 Angstrom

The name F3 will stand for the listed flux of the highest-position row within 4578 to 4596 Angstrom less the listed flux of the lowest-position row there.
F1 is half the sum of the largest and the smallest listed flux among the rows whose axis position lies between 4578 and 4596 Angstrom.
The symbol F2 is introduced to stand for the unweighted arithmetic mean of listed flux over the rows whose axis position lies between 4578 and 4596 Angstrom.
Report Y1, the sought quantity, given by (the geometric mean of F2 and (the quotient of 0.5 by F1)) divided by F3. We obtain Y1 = 12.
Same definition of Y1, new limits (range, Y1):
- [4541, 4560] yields -2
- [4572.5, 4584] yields -7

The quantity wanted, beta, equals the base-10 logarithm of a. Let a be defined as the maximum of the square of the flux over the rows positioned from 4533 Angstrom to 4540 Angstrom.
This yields 0.27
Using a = 1.9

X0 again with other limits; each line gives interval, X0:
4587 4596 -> 4593.11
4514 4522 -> 4520.71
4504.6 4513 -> 4511.35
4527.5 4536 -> 4528.00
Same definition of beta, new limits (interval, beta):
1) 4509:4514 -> 0.37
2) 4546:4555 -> 0.27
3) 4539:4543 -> 0.37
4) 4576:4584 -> 0.33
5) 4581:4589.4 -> 0.29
